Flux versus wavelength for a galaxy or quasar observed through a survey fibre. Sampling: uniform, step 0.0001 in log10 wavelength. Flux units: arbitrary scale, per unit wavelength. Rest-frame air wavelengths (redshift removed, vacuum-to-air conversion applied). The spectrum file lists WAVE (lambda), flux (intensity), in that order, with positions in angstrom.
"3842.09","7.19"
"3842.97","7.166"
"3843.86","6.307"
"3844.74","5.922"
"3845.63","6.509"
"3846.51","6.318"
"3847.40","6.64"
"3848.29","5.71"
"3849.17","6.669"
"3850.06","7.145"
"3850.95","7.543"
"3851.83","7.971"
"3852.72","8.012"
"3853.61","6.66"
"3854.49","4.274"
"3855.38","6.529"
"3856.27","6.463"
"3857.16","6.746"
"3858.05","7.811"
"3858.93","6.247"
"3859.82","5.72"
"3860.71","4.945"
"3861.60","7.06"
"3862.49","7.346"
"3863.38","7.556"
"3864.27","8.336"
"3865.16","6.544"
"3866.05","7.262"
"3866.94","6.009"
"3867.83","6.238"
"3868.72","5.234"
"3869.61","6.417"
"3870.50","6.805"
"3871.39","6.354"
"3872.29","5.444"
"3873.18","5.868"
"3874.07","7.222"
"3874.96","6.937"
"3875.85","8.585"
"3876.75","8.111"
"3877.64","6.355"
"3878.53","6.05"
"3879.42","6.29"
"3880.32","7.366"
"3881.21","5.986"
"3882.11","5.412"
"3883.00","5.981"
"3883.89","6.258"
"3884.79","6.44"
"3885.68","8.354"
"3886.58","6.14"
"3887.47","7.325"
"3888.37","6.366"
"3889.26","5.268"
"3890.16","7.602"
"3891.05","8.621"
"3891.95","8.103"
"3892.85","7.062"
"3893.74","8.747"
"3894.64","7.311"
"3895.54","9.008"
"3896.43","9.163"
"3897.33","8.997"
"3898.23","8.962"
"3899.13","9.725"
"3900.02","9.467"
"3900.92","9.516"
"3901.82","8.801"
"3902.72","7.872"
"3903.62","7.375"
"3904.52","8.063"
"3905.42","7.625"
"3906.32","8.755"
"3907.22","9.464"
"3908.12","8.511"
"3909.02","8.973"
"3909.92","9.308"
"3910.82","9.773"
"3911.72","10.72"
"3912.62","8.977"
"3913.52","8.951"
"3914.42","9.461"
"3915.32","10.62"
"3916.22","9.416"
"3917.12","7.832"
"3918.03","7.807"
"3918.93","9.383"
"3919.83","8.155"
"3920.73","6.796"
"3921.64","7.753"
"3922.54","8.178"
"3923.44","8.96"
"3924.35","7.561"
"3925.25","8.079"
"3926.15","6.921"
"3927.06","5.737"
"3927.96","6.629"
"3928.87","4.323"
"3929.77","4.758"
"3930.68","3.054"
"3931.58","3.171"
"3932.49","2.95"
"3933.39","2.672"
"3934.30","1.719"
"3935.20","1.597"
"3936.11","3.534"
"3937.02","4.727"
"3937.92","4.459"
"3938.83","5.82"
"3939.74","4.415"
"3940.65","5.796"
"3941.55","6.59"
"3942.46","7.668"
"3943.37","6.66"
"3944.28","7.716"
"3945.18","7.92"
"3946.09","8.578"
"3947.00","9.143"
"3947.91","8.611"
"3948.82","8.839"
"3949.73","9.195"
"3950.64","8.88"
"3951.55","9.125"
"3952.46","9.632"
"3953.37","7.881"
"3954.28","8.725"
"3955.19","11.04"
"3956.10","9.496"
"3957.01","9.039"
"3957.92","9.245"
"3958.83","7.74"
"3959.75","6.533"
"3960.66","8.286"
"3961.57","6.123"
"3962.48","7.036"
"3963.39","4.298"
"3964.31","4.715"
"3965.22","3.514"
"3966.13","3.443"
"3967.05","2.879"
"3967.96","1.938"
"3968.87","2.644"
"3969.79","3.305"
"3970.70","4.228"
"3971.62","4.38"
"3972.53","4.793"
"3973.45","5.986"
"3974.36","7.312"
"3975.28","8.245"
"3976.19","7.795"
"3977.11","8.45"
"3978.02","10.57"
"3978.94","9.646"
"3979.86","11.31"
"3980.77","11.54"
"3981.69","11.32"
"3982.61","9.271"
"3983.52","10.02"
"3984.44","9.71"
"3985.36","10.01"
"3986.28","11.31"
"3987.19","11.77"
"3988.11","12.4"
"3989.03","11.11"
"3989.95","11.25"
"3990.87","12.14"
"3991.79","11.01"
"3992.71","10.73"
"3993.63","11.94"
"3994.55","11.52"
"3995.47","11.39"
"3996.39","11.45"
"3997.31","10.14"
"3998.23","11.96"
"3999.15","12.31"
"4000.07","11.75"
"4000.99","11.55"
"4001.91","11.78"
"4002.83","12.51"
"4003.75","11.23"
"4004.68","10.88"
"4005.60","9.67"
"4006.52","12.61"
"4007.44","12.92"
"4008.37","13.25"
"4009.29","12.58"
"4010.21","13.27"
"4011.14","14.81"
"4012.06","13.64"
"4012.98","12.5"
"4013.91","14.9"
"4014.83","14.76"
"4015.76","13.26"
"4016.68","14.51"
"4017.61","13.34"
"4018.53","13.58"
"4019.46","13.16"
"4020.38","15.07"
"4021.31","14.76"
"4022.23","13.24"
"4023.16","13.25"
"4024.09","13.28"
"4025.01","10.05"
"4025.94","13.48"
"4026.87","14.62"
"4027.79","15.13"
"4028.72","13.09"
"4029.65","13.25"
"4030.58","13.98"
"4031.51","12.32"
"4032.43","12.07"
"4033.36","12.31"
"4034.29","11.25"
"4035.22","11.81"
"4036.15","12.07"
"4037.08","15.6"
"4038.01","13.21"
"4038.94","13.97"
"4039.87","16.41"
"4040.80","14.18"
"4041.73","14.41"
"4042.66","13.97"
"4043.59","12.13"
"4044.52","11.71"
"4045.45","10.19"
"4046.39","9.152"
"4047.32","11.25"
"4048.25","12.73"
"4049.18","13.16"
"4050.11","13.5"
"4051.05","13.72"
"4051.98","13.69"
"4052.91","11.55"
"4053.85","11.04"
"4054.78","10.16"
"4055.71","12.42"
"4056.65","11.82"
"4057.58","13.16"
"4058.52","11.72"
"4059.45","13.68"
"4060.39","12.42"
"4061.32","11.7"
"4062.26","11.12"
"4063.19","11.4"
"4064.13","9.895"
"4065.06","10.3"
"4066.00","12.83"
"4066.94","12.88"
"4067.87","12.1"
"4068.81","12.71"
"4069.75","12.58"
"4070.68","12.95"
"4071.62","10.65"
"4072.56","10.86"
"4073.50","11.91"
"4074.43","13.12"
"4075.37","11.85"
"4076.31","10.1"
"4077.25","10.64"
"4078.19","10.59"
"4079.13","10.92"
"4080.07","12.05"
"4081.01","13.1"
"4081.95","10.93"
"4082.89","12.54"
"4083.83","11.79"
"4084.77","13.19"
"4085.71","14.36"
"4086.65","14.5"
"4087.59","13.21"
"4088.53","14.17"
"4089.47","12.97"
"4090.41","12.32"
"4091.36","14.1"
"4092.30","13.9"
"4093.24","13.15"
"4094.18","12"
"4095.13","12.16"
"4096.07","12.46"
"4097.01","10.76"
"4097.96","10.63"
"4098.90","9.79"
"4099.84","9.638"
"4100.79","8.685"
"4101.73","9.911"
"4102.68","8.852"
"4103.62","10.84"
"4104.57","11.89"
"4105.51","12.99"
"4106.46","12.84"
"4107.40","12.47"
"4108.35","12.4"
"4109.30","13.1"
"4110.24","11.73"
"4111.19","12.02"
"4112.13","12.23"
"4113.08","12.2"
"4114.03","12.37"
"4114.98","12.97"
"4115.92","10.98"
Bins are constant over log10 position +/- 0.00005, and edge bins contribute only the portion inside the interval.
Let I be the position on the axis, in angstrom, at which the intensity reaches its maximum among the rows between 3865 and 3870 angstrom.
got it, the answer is 3866.05 angstrom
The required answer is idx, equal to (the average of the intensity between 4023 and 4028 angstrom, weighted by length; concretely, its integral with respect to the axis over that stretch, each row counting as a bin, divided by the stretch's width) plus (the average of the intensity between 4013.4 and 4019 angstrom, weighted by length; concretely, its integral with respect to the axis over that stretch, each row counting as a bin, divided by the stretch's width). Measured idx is 27.3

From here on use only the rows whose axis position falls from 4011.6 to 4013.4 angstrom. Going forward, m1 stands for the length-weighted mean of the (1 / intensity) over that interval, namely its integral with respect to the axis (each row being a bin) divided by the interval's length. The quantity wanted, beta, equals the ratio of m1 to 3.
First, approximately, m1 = 0.08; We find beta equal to 0.026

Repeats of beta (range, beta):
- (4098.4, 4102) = 0.035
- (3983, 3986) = 0.033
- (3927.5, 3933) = 0.088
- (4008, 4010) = 0.026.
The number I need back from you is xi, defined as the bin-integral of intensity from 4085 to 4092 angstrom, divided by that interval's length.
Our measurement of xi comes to 14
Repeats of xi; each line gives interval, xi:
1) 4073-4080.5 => 11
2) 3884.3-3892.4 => 7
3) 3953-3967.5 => 7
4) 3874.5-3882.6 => 7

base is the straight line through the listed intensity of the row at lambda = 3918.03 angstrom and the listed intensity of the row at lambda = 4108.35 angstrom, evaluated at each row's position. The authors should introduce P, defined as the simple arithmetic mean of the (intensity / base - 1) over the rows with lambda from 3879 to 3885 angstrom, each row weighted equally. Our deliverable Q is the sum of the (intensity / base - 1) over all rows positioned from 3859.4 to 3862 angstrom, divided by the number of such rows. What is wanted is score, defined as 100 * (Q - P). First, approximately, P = -0.10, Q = -0.08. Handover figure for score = 2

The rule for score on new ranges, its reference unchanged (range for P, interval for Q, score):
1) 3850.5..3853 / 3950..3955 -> -24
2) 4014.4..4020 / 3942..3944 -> -50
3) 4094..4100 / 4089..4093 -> 20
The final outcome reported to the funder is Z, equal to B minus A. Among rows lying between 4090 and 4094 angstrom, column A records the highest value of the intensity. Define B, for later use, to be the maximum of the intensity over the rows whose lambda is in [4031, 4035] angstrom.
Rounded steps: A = 14.1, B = 12.32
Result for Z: -2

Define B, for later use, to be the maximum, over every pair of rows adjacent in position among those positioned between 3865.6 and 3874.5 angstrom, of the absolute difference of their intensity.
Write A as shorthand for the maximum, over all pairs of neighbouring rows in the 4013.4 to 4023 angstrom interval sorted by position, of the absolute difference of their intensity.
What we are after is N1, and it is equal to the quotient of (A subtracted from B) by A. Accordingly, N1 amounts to -0.3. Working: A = 1.910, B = 1.4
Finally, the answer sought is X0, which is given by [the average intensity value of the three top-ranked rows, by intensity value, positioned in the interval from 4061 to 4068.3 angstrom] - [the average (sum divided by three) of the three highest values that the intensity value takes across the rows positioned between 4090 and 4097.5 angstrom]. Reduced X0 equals -1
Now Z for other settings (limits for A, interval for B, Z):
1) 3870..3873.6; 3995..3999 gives 5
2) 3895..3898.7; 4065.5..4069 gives 4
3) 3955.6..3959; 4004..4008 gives 3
